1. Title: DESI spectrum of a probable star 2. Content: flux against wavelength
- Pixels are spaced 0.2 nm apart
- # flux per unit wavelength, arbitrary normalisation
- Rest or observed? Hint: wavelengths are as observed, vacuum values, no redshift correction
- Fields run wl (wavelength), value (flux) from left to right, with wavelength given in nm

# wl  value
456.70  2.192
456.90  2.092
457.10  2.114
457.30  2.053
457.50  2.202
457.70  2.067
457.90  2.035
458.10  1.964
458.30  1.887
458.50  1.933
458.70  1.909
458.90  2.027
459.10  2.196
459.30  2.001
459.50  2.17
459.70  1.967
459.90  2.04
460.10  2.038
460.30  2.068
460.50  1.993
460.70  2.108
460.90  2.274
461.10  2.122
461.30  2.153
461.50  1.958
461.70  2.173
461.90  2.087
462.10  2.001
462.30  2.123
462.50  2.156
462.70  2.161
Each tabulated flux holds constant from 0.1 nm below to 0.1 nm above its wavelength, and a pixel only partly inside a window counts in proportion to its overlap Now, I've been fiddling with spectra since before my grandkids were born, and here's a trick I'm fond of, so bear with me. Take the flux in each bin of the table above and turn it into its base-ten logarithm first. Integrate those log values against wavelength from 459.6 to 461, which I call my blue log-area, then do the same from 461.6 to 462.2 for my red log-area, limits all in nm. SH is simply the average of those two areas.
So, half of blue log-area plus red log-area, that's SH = 0.32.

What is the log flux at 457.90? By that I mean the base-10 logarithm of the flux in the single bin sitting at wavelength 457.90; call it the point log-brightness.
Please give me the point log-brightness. 0.31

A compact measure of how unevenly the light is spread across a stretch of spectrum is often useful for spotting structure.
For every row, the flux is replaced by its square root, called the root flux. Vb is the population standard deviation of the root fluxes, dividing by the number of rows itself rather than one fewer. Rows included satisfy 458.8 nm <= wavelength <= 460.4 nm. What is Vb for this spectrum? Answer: 0.026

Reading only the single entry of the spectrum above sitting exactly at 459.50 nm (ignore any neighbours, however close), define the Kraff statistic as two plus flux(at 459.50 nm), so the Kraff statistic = 4.17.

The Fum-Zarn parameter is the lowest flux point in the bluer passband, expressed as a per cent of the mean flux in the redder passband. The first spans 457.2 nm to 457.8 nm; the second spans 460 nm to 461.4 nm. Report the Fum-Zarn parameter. 97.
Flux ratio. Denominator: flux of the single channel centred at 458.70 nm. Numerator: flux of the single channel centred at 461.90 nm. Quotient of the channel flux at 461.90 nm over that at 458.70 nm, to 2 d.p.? 1.09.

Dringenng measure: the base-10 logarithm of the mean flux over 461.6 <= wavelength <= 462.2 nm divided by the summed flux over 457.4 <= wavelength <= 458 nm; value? -0.480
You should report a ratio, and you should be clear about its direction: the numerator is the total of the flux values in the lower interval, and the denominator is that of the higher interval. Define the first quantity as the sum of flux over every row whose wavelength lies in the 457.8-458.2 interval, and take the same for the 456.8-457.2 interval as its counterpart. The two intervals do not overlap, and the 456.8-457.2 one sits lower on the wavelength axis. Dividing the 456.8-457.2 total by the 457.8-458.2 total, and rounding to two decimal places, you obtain 1.05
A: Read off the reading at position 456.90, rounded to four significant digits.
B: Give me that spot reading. 2.092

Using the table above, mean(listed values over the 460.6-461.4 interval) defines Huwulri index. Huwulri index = 2.16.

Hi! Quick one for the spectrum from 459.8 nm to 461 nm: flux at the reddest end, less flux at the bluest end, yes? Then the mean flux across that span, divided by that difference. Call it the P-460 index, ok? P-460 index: 9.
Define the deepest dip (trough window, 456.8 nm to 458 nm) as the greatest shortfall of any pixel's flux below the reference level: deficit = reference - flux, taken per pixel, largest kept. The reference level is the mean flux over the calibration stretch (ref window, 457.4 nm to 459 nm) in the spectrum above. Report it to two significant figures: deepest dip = -0.032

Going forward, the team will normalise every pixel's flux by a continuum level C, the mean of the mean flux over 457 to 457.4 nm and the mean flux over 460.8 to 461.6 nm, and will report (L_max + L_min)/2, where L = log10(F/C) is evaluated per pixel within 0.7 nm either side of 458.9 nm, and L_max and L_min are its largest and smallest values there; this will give -0.015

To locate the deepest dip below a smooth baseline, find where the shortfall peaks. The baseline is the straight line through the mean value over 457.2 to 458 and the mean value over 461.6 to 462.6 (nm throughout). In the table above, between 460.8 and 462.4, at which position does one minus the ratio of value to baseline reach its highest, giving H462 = 461.50 nm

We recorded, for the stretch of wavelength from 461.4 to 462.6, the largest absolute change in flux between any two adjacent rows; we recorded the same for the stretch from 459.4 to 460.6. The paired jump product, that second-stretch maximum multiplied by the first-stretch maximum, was 0.044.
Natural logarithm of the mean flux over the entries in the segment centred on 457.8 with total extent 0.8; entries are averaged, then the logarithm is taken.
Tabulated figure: 0.73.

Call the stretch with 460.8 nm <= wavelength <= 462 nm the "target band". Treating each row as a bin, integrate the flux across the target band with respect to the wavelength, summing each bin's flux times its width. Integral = 2.6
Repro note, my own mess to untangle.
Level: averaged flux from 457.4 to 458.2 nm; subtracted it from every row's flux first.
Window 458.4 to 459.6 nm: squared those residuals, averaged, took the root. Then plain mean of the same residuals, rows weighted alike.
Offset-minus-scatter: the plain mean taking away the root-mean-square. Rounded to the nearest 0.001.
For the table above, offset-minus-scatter -0.140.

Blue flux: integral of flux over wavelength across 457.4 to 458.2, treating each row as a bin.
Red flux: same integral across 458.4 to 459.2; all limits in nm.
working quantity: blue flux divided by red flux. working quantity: 1.03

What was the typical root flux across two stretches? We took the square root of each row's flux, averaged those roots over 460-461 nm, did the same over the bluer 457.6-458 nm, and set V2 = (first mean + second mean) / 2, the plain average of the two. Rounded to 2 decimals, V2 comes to 1.44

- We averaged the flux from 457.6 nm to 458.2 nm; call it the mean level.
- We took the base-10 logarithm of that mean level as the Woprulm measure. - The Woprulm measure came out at 0.306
